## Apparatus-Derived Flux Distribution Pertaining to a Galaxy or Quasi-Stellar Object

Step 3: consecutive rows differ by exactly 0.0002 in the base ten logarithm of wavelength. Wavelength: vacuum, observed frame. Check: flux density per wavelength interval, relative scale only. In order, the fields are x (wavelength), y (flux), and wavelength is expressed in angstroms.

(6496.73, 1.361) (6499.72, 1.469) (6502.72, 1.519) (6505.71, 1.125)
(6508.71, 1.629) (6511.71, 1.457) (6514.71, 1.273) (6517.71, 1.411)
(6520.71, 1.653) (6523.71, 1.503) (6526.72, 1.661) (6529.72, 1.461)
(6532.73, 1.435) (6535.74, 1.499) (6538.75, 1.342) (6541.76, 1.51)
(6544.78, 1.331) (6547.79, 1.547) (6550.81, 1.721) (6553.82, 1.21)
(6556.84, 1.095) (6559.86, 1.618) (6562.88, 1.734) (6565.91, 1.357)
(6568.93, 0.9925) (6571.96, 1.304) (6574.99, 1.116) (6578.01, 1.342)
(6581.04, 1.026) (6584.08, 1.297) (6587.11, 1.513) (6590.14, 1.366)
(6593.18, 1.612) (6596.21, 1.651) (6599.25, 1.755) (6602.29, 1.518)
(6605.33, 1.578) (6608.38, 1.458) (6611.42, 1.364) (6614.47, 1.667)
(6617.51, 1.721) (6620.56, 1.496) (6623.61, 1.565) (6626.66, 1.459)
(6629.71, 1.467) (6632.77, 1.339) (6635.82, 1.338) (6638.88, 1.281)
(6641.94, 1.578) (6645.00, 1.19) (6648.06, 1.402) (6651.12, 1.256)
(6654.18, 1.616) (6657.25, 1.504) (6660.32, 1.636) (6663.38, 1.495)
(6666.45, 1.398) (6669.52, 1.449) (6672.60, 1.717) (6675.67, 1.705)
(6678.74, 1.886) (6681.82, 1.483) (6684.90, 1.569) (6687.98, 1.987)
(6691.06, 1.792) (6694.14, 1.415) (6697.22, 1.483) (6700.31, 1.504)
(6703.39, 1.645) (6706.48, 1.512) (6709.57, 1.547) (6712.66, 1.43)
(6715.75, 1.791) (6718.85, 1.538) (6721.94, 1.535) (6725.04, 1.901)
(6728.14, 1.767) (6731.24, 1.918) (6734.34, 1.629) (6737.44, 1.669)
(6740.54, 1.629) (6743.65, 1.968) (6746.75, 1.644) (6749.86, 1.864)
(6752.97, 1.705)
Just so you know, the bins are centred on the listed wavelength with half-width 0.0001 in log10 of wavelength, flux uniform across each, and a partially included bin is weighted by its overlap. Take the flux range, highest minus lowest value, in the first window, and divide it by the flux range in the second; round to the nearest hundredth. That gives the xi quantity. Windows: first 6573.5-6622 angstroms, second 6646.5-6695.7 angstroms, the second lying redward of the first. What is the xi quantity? 1.00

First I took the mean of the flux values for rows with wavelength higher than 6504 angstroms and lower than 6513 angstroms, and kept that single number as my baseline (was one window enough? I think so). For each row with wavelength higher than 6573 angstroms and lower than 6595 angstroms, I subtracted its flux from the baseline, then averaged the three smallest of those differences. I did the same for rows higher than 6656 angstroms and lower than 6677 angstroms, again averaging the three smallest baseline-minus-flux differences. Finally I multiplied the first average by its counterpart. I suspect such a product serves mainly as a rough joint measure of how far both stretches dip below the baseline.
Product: 0.026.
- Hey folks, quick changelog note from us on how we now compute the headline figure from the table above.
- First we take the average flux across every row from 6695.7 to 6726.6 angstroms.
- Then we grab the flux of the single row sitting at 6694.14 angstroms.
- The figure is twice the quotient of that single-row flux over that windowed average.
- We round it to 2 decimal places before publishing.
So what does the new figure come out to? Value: 1.78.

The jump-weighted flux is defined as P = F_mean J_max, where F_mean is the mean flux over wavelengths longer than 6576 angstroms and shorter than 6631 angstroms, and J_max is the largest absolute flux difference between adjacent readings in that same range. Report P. 0.47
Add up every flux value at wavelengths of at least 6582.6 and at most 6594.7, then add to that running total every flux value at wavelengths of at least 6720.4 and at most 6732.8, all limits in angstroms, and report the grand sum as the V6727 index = 12.9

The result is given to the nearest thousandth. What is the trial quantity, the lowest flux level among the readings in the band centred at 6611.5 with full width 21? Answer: 1.364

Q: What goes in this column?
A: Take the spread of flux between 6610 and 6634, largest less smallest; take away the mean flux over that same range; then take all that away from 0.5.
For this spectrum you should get 1.63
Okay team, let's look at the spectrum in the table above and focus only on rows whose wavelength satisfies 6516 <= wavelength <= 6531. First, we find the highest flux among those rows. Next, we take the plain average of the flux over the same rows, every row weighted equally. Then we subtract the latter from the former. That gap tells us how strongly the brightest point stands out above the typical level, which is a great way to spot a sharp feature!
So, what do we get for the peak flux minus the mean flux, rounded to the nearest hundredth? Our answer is 0.12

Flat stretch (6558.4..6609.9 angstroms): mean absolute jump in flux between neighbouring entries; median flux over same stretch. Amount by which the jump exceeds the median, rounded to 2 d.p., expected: -1.25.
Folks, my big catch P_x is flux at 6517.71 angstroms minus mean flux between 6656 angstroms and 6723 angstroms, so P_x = -0.18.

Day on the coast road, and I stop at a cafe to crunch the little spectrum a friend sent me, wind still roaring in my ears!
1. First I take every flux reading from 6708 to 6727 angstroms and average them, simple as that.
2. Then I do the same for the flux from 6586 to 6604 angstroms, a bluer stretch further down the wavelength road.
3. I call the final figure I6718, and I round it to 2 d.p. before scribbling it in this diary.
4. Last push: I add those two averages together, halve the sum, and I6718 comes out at 1.60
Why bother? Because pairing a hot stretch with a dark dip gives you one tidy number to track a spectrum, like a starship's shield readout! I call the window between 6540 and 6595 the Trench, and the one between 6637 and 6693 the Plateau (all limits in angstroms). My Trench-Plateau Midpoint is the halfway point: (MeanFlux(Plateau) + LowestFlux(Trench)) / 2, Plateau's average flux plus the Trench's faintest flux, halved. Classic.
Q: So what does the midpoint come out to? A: 1.27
